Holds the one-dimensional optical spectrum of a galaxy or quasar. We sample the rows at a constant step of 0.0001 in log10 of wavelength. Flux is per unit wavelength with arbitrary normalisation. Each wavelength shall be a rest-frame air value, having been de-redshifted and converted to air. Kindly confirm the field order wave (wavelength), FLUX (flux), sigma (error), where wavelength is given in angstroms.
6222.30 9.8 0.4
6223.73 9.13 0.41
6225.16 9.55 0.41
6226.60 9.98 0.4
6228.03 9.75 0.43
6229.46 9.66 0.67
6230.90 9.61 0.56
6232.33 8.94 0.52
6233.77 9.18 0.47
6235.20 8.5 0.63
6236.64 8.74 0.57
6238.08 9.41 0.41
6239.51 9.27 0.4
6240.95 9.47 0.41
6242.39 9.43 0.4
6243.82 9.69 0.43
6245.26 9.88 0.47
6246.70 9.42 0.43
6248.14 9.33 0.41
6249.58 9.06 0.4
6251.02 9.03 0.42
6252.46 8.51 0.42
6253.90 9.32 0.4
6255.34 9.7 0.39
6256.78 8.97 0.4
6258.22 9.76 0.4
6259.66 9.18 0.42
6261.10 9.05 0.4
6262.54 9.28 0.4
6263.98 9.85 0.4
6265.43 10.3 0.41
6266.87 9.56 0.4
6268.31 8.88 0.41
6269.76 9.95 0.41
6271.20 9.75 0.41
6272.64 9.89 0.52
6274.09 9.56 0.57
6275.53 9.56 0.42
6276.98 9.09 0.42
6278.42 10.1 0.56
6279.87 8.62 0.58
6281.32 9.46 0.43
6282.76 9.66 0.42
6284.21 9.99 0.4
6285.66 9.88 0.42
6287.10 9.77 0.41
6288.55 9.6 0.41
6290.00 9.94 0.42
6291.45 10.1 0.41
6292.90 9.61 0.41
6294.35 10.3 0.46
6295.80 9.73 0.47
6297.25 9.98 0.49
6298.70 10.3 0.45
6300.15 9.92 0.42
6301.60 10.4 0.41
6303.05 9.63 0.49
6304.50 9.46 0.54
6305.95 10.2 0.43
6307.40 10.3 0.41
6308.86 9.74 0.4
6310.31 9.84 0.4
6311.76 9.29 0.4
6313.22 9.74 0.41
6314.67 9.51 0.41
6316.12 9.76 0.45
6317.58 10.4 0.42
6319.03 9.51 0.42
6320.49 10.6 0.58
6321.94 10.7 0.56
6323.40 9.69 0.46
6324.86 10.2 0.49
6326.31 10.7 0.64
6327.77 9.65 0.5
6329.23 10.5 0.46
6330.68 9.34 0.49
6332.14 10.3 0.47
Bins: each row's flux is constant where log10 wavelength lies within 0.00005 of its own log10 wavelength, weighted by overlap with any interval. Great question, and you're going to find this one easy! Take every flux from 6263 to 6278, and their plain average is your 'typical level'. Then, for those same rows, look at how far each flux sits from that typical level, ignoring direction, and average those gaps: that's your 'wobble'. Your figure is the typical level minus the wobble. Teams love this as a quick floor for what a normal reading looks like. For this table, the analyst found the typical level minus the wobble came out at 9.3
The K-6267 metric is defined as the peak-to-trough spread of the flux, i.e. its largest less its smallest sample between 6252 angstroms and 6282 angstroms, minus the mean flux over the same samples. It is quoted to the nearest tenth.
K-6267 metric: -7.7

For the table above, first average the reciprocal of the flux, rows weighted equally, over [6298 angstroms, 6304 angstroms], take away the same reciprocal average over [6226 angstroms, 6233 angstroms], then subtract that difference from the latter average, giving 0.109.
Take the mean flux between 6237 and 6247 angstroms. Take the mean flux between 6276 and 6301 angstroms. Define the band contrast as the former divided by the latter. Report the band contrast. 0.97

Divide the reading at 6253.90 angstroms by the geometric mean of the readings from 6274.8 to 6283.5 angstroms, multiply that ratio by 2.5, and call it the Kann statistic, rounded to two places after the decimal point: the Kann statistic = 2.48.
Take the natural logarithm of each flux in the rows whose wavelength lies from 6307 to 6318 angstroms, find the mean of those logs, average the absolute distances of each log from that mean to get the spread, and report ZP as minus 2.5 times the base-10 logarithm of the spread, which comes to 3.92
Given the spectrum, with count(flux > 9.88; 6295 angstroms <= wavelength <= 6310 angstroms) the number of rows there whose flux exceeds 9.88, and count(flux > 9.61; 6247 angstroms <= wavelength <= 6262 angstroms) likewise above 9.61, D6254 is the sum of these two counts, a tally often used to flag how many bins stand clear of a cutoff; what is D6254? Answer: 8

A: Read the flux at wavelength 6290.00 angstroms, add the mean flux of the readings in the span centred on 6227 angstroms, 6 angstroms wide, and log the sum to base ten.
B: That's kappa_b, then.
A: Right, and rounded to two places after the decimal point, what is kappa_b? 1.29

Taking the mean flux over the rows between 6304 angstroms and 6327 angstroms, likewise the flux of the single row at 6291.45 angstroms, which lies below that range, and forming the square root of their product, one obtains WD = 10.0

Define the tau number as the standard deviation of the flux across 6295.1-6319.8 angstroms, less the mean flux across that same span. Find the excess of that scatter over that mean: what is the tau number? -9.5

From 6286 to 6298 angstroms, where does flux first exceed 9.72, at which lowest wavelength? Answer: 6287.10 angstroms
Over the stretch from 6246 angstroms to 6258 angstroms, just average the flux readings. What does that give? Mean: 9.2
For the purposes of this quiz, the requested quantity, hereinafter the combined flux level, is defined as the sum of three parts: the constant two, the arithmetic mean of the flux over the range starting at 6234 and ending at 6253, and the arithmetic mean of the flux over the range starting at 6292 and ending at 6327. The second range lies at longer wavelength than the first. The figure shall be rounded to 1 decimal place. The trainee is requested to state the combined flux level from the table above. 21.2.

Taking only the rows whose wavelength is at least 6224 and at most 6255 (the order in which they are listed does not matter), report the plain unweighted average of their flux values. 9.32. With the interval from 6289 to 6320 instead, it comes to 9.89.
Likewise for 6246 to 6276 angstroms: 9.42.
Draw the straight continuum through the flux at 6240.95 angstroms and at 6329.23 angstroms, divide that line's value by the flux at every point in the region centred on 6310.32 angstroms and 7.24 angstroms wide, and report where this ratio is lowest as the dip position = 6307.40 angstroms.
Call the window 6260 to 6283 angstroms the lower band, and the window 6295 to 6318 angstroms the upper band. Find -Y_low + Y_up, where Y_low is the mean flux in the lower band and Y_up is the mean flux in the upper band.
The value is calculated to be 0.4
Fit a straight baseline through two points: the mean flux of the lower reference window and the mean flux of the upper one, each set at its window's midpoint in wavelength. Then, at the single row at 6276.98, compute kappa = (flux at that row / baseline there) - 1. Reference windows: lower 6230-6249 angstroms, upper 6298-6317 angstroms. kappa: -0.054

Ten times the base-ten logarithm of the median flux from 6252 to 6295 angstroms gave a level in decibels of 9.84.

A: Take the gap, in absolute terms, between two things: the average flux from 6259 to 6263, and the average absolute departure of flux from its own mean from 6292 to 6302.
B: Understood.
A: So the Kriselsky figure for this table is 8.9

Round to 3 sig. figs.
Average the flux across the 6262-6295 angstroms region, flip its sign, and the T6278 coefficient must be -9.68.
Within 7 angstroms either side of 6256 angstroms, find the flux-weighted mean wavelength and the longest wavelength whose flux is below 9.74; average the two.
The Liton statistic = 6259.3 angstroms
